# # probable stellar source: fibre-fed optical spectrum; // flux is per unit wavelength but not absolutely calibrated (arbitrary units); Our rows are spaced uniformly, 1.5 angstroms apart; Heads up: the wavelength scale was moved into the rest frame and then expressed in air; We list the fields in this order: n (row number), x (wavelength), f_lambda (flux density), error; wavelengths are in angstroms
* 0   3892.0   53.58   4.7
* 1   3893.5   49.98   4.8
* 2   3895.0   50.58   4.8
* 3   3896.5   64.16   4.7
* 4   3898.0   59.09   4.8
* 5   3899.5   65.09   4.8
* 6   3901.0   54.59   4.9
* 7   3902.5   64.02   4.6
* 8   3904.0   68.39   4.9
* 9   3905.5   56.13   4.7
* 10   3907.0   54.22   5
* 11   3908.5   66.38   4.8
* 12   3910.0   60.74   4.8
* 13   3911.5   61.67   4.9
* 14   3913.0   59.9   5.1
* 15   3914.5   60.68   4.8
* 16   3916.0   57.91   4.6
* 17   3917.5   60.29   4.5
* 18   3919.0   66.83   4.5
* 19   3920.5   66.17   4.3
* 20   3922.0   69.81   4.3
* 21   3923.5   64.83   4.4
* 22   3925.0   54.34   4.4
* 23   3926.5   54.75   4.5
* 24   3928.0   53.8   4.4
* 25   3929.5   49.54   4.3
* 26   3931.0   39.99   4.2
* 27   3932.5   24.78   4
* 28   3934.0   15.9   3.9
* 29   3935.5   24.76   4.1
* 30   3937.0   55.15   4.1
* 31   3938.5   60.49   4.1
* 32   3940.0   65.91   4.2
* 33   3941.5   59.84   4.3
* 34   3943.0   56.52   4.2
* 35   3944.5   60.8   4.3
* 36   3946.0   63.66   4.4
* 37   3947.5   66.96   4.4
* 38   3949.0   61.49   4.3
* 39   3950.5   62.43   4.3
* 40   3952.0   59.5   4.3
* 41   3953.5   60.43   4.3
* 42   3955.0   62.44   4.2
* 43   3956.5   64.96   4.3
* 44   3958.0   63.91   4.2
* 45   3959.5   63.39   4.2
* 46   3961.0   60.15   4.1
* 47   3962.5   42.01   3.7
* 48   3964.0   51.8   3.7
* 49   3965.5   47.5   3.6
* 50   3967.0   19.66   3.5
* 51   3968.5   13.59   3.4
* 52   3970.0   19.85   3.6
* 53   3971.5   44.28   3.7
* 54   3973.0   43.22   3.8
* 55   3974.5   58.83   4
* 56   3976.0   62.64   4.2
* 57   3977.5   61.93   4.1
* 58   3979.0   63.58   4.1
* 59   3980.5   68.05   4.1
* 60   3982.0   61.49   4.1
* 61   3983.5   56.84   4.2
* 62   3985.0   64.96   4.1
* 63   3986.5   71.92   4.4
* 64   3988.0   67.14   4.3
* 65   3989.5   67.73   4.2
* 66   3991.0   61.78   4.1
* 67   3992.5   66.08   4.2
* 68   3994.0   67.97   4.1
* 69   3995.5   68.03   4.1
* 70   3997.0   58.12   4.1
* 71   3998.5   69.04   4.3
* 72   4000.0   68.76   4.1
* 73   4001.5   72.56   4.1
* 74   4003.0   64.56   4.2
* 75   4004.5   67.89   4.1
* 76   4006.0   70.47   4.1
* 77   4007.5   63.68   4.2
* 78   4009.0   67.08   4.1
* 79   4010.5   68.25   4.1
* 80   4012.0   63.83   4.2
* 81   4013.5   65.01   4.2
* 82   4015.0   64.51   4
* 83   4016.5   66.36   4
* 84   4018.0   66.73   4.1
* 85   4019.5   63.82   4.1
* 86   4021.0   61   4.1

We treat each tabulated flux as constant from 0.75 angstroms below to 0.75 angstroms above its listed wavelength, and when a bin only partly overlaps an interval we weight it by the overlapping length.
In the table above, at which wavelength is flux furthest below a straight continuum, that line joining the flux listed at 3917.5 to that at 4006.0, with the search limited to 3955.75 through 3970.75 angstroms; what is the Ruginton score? 3968.5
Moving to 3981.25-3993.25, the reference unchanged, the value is 3983.5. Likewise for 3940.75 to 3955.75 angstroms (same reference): 3943.0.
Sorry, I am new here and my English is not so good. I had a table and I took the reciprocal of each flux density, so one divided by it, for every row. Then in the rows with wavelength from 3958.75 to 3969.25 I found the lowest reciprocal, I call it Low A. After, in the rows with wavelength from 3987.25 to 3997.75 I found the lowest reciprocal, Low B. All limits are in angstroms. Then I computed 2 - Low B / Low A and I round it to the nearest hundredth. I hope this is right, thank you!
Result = 1.07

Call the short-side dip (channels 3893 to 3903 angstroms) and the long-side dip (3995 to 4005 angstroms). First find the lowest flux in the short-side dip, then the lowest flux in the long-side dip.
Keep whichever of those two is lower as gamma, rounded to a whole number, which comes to 50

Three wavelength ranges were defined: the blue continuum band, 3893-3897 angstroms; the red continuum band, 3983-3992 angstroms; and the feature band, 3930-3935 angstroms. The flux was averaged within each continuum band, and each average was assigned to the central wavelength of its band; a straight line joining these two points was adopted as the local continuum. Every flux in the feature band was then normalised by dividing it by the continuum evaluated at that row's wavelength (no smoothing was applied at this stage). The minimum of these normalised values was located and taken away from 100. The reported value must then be 99.73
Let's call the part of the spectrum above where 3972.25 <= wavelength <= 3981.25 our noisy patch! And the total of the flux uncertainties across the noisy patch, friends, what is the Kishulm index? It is 24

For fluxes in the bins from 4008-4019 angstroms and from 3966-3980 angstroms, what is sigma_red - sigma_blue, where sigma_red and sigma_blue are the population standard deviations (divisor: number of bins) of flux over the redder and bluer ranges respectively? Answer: -17.9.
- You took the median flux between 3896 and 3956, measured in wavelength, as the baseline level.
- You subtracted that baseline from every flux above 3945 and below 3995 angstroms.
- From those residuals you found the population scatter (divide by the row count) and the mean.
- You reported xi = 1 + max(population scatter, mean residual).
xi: 15.3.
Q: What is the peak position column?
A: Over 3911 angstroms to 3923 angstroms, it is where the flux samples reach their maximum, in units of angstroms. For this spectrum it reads 3922.0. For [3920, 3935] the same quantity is 3922.0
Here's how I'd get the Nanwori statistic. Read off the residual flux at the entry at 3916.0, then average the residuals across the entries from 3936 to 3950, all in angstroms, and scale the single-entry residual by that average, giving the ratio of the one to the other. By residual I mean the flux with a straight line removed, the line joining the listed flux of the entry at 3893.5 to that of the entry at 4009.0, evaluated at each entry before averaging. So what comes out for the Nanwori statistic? 1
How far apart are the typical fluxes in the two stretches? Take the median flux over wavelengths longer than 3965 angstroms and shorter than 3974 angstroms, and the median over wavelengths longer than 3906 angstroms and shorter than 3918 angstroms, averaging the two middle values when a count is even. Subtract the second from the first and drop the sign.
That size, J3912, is 29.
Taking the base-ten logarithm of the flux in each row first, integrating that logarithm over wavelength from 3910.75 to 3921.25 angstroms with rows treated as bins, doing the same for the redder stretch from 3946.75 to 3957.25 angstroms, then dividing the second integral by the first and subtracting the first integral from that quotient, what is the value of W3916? -17.8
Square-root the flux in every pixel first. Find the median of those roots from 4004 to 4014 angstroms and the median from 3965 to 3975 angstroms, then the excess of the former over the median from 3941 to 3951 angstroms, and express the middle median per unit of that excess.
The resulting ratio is 19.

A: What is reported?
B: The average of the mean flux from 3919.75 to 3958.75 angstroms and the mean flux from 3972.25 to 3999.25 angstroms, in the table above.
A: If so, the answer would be 59.4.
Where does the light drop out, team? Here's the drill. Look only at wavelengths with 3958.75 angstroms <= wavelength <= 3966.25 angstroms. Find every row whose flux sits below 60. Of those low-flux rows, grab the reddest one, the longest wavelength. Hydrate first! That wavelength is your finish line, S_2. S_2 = 3965.5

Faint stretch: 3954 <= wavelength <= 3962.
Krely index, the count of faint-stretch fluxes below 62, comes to 1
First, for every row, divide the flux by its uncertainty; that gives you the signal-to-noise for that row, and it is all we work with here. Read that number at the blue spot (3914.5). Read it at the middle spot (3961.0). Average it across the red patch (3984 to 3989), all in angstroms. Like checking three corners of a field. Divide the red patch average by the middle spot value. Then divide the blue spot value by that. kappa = 12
